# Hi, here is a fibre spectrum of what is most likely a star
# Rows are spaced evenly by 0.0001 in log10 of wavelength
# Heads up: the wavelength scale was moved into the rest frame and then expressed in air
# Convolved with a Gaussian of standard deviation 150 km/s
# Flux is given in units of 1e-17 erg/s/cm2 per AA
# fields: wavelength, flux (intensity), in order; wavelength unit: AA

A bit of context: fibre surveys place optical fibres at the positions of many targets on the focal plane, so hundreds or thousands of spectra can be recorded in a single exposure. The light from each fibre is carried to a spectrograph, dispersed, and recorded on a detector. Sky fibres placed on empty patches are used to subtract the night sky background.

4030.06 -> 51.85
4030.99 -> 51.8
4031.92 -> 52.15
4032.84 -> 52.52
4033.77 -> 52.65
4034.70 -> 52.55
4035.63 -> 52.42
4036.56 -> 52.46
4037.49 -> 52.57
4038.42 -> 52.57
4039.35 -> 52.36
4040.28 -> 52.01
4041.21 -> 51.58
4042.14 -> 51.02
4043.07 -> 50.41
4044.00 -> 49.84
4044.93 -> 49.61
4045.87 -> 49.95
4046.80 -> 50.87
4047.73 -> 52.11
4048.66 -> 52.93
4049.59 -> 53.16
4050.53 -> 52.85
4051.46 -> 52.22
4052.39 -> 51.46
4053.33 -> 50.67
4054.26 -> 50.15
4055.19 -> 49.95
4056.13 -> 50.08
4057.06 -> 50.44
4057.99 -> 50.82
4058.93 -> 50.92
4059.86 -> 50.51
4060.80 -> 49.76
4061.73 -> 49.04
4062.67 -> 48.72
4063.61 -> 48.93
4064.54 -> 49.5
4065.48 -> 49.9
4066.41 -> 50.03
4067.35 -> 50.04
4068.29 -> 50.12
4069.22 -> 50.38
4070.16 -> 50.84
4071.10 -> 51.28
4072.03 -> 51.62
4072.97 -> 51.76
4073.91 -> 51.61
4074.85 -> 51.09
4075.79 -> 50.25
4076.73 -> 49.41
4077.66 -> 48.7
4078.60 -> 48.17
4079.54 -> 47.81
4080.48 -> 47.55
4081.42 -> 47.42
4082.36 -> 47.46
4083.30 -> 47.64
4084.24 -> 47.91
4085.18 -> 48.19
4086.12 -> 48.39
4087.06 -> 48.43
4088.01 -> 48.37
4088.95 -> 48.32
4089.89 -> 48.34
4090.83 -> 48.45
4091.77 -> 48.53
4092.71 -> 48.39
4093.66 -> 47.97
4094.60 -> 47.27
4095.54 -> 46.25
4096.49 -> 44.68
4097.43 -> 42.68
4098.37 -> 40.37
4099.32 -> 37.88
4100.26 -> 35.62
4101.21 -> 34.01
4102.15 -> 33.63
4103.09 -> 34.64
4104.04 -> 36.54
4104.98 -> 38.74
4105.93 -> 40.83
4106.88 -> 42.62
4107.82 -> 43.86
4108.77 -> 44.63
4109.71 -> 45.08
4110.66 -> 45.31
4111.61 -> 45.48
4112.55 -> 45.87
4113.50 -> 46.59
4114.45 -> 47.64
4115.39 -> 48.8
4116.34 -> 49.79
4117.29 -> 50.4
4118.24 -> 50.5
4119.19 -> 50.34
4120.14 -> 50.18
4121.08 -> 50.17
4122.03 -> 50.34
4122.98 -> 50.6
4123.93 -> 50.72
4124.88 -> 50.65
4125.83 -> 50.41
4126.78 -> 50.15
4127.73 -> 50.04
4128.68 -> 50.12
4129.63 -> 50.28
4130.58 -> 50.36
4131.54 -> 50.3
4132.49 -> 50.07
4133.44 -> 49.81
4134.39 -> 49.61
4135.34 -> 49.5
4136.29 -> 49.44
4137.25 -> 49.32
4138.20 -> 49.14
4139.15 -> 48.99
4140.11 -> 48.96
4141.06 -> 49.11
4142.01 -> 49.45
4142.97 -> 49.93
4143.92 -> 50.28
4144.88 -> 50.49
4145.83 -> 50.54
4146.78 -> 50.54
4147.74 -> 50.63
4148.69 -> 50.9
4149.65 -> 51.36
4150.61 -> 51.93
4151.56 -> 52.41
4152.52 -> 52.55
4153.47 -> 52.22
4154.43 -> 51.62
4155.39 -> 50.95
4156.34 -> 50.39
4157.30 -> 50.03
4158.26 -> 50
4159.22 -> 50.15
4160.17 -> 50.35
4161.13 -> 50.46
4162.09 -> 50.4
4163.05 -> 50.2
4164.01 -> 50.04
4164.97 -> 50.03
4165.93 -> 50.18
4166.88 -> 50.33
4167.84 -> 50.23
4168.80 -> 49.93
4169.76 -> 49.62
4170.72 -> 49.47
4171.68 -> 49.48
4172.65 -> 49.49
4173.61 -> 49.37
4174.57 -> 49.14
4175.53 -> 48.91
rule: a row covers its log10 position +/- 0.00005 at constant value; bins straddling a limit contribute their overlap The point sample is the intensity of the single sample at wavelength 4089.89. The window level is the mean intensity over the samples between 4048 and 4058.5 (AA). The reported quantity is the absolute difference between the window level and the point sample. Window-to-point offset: 3.0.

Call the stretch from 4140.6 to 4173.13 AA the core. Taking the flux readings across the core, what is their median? 50.3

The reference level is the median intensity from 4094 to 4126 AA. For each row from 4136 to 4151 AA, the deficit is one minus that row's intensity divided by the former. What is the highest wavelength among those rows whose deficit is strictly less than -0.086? 4150.61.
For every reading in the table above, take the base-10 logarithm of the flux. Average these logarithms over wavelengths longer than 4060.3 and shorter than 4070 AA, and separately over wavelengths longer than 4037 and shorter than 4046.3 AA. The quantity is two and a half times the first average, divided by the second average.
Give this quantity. 2.481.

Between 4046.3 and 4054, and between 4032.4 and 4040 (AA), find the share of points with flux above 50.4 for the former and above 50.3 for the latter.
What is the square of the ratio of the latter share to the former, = 1.0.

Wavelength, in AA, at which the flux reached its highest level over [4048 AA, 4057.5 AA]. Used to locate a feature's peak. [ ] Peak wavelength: 4049.59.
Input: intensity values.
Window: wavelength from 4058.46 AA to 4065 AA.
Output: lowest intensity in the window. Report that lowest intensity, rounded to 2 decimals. 48.72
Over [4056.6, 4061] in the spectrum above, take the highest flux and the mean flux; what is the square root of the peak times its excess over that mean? 5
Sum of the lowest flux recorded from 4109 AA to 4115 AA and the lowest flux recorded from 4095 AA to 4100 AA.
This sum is 83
